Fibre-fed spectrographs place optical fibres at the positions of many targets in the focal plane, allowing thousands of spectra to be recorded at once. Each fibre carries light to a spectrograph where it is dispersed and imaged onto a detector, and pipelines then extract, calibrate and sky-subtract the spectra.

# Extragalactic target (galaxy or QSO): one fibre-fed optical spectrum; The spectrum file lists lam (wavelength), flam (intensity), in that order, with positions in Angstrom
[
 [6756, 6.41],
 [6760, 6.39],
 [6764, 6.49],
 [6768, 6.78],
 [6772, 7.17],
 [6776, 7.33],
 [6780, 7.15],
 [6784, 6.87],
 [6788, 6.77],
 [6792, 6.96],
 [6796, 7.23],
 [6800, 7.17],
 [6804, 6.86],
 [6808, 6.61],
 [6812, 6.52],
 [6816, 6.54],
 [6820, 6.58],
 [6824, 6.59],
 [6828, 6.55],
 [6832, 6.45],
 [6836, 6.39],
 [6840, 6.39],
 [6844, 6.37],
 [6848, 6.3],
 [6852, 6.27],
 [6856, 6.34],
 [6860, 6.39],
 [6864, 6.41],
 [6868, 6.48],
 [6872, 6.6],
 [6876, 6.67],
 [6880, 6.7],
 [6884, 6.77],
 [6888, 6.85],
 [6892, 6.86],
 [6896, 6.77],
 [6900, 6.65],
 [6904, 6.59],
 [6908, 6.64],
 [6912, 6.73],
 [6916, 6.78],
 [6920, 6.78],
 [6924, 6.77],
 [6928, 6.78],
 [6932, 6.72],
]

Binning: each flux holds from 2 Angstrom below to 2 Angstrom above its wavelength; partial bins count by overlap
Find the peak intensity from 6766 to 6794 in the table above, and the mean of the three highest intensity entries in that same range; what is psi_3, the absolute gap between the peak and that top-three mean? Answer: 0.113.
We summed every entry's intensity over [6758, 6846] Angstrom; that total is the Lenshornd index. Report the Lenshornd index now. 148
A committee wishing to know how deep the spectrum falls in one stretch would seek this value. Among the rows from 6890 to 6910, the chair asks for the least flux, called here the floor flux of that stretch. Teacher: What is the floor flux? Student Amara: 6.59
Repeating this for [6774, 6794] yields 6.77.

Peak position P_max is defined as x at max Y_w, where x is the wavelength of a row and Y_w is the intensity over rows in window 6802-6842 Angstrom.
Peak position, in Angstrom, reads 6804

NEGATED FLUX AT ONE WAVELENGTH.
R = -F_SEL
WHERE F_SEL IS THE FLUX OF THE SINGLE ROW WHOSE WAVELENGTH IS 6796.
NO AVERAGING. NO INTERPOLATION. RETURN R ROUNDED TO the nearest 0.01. -7.23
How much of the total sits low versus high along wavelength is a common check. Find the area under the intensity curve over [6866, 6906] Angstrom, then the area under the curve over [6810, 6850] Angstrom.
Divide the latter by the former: 0.966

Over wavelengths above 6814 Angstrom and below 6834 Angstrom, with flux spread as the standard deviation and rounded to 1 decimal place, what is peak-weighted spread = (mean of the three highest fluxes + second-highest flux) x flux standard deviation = 0.7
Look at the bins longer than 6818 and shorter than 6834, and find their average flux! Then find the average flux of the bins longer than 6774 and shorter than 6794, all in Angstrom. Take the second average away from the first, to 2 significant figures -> -0.47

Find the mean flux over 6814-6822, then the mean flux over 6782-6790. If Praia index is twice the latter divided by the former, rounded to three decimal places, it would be 2.079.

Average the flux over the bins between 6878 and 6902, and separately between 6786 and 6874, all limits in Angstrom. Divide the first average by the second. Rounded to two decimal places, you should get 1.03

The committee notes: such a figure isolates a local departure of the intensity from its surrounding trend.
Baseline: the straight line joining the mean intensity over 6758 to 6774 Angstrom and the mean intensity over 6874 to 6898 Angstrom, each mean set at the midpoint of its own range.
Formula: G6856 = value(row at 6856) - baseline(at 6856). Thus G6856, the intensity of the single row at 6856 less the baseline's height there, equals -0.4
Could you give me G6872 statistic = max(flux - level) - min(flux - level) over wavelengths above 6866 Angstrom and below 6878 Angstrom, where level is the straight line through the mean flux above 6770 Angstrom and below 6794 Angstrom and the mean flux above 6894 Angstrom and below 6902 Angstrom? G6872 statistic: 0.21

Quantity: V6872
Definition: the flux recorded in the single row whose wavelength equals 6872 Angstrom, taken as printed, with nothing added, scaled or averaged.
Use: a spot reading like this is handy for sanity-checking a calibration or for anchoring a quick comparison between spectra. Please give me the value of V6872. 6.6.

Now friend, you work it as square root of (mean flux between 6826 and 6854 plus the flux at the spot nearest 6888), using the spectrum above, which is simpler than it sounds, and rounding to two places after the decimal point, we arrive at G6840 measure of 3.64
